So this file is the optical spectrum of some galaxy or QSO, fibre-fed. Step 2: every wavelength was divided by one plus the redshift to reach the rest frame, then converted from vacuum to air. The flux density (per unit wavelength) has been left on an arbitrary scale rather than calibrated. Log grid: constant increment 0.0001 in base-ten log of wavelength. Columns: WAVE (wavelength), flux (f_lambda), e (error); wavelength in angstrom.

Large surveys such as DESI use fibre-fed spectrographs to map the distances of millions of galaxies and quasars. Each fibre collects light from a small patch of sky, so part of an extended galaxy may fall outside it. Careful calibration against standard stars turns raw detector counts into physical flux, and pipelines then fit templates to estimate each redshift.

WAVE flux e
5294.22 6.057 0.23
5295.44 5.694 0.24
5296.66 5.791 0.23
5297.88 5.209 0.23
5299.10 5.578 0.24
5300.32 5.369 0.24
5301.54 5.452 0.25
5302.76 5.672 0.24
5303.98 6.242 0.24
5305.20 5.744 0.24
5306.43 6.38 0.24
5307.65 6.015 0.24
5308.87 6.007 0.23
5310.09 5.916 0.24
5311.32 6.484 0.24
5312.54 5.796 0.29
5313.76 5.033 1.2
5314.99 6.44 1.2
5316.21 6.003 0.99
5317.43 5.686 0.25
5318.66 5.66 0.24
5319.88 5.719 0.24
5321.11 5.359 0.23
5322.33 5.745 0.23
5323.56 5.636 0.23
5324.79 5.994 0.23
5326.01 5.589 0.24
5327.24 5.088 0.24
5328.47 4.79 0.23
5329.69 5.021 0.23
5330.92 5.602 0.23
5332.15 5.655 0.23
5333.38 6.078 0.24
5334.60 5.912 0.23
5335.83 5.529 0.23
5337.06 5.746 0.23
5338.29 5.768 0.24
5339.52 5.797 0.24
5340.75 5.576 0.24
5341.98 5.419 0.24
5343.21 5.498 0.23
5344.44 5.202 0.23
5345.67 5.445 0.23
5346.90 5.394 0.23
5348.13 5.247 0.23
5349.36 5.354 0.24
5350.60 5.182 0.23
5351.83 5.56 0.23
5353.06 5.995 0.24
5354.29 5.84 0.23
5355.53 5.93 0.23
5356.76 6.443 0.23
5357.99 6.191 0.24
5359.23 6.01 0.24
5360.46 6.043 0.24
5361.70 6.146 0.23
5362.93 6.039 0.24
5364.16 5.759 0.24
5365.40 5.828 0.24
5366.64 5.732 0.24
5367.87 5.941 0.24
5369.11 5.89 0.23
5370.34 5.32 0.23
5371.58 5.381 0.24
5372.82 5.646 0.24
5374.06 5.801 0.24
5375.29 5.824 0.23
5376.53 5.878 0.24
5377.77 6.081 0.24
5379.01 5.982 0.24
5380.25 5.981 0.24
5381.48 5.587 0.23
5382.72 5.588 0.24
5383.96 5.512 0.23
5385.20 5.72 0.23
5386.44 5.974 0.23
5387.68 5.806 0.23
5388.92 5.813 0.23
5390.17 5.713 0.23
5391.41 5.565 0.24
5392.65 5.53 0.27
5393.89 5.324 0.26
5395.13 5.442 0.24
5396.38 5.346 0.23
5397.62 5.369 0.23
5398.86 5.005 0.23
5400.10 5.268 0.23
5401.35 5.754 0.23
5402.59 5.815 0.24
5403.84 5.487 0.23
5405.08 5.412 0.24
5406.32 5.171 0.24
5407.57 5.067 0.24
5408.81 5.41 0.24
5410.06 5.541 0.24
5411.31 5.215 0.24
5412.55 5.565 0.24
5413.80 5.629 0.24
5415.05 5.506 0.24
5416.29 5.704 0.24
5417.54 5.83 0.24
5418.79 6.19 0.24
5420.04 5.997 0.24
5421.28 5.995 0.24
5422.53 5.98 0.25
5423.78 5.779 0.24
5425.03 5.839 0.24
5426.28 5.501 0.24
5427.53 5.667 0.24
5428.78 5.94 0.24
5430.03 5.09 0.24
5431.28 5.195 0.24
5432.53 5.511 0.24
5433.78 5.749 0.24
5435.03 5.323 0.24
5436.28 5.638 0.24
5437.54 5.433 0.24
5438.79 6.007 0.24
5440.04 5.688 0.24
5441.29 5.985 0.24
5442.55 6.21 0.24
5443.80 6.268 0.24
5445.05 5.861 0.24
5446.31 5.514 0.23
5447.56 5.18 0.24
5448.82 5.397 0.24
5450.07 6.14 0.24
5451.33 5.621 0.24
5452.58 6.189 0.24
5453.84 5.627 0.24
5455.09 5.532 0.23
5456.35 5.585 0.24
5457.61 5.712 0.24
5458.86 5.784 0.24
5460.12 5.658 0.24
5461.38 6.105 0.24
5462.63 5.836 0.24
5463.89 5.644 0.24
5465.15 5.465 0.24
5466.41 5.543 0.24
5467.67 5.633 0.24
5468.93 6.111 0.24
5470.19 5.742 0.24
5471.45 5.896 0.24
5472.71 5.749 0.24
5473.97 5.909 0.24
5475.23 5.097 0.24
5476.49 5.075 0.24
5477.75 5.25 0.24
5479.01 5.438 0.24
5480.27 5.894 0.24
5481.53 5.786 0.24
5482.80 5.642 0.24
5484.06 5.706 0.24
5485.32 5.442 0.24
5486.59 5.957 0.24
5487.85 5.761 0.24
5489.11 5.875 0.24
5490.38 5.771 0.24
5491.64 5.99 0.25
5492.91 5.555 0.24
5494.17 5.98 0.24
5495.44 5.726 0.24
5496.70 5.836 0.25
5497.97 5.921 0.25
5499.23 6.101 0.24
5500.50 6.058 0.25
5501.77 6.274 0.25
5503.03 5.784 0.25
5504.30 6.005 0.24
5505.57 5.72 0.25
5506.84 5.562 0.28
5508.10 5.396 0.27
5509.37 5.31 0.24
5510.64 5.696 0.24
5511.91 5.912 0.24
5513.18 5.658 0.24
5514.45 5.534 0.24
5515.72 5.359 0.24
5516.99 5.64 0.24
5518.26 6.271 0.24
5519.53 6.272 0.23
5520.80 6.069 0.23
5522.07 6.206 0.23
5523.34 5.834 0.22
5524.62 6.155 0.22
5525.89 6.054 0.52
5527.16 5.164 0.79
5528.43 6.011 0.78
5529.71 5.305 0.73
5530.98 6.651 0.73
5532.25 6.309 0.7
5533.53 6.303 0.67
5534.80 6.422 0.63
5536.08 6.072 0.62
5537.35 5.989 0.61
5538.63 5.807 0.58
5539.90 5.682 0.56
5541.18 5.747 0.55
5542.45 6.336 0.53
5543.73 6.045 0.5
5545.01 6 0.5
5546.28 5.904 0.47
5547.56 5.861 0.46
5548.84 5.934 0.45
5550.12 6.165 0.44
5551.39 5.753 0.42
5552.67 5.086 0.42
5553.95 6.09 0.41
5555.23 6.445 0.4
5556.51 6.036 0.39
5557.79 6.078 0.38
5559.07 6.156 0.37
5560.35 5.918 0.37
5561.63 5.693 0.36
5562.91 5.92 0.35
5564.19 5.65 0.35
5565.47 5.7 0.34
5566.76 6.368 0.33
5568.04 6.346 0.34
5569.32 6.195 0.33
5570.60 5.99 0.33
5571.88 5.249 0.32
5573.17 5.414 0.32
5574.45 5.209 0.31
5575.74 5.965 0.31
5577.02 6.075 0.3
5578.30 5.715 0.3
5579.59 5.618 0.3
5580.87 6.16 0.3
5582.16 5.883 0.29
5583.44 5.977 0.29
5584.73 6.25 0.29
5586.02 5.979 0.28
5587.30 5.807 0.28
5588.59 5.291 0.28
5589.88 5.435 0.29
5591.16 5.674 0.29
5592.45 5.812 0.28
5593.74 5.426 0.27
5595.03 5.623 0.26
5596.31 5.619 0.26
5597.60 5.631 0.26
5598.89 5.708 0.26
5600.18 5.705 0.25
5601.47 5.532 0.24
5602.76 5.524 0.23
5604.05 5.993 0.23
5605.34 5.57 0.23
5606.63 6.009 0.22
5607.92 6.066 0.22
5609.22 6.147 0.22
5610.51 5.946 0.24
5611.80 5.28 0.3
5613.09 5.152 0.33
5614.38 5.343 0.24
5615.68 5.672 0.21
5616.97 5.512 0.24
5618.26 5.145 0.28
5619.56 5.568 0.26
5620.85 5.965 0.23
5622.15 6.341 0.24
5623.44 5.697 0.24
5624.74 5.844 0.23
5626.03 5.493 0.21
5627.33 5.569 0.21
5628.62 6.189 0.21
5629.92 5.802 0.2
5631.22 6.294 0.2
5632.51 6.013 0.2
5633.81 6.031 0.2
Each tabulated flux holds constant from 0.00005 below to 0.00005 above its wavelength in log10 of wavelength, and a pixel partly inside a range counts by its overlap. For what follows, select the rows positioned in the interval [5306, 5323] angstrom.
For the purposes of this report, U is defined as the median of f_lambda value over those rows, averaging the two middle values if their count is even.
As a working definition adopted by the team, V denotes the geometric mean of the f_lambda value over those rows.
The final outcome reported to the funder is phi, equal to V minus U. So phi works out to 0.01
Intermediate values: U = 5.86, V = 5.86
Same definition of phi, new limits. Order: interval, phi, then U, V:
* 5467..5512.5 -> -0.03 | 5.77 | 5.73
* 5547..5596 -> -0.07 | 5.90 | 5.83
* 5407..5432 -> -0.02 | 5.65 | 5.62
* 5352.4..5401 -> -0.06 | 5.81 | 5.74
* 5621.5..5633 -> 0.06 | 5.84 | 5.91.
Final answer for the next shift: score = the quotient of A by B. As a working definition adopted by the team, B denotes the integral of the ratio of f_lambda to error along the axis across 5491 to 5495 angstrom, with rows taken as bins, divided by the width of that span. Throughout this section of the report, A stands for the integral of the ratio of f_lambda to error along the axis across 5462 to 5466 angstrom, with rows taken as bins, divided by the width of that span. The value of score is 0.98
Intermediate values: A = 23.5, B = 24.0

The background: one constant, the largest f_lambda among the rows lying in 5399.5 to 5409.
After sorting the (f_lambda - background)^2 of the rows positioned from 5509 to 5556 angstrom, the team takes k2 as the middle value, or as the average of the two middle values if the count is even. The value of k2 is 0.066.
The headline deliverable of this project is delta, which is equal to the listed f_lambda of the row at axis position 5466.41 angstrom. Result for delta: 5.543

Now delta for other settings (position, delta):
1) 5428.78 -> 5.94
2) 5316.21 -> 6.003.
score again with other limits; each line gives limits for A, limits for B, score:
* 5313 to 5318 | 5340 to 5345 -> 0.42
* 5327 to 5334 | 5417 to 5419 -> 0.93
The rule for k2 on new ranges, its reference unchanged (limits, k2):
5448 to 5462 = 0.053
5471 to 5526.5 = 0.031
